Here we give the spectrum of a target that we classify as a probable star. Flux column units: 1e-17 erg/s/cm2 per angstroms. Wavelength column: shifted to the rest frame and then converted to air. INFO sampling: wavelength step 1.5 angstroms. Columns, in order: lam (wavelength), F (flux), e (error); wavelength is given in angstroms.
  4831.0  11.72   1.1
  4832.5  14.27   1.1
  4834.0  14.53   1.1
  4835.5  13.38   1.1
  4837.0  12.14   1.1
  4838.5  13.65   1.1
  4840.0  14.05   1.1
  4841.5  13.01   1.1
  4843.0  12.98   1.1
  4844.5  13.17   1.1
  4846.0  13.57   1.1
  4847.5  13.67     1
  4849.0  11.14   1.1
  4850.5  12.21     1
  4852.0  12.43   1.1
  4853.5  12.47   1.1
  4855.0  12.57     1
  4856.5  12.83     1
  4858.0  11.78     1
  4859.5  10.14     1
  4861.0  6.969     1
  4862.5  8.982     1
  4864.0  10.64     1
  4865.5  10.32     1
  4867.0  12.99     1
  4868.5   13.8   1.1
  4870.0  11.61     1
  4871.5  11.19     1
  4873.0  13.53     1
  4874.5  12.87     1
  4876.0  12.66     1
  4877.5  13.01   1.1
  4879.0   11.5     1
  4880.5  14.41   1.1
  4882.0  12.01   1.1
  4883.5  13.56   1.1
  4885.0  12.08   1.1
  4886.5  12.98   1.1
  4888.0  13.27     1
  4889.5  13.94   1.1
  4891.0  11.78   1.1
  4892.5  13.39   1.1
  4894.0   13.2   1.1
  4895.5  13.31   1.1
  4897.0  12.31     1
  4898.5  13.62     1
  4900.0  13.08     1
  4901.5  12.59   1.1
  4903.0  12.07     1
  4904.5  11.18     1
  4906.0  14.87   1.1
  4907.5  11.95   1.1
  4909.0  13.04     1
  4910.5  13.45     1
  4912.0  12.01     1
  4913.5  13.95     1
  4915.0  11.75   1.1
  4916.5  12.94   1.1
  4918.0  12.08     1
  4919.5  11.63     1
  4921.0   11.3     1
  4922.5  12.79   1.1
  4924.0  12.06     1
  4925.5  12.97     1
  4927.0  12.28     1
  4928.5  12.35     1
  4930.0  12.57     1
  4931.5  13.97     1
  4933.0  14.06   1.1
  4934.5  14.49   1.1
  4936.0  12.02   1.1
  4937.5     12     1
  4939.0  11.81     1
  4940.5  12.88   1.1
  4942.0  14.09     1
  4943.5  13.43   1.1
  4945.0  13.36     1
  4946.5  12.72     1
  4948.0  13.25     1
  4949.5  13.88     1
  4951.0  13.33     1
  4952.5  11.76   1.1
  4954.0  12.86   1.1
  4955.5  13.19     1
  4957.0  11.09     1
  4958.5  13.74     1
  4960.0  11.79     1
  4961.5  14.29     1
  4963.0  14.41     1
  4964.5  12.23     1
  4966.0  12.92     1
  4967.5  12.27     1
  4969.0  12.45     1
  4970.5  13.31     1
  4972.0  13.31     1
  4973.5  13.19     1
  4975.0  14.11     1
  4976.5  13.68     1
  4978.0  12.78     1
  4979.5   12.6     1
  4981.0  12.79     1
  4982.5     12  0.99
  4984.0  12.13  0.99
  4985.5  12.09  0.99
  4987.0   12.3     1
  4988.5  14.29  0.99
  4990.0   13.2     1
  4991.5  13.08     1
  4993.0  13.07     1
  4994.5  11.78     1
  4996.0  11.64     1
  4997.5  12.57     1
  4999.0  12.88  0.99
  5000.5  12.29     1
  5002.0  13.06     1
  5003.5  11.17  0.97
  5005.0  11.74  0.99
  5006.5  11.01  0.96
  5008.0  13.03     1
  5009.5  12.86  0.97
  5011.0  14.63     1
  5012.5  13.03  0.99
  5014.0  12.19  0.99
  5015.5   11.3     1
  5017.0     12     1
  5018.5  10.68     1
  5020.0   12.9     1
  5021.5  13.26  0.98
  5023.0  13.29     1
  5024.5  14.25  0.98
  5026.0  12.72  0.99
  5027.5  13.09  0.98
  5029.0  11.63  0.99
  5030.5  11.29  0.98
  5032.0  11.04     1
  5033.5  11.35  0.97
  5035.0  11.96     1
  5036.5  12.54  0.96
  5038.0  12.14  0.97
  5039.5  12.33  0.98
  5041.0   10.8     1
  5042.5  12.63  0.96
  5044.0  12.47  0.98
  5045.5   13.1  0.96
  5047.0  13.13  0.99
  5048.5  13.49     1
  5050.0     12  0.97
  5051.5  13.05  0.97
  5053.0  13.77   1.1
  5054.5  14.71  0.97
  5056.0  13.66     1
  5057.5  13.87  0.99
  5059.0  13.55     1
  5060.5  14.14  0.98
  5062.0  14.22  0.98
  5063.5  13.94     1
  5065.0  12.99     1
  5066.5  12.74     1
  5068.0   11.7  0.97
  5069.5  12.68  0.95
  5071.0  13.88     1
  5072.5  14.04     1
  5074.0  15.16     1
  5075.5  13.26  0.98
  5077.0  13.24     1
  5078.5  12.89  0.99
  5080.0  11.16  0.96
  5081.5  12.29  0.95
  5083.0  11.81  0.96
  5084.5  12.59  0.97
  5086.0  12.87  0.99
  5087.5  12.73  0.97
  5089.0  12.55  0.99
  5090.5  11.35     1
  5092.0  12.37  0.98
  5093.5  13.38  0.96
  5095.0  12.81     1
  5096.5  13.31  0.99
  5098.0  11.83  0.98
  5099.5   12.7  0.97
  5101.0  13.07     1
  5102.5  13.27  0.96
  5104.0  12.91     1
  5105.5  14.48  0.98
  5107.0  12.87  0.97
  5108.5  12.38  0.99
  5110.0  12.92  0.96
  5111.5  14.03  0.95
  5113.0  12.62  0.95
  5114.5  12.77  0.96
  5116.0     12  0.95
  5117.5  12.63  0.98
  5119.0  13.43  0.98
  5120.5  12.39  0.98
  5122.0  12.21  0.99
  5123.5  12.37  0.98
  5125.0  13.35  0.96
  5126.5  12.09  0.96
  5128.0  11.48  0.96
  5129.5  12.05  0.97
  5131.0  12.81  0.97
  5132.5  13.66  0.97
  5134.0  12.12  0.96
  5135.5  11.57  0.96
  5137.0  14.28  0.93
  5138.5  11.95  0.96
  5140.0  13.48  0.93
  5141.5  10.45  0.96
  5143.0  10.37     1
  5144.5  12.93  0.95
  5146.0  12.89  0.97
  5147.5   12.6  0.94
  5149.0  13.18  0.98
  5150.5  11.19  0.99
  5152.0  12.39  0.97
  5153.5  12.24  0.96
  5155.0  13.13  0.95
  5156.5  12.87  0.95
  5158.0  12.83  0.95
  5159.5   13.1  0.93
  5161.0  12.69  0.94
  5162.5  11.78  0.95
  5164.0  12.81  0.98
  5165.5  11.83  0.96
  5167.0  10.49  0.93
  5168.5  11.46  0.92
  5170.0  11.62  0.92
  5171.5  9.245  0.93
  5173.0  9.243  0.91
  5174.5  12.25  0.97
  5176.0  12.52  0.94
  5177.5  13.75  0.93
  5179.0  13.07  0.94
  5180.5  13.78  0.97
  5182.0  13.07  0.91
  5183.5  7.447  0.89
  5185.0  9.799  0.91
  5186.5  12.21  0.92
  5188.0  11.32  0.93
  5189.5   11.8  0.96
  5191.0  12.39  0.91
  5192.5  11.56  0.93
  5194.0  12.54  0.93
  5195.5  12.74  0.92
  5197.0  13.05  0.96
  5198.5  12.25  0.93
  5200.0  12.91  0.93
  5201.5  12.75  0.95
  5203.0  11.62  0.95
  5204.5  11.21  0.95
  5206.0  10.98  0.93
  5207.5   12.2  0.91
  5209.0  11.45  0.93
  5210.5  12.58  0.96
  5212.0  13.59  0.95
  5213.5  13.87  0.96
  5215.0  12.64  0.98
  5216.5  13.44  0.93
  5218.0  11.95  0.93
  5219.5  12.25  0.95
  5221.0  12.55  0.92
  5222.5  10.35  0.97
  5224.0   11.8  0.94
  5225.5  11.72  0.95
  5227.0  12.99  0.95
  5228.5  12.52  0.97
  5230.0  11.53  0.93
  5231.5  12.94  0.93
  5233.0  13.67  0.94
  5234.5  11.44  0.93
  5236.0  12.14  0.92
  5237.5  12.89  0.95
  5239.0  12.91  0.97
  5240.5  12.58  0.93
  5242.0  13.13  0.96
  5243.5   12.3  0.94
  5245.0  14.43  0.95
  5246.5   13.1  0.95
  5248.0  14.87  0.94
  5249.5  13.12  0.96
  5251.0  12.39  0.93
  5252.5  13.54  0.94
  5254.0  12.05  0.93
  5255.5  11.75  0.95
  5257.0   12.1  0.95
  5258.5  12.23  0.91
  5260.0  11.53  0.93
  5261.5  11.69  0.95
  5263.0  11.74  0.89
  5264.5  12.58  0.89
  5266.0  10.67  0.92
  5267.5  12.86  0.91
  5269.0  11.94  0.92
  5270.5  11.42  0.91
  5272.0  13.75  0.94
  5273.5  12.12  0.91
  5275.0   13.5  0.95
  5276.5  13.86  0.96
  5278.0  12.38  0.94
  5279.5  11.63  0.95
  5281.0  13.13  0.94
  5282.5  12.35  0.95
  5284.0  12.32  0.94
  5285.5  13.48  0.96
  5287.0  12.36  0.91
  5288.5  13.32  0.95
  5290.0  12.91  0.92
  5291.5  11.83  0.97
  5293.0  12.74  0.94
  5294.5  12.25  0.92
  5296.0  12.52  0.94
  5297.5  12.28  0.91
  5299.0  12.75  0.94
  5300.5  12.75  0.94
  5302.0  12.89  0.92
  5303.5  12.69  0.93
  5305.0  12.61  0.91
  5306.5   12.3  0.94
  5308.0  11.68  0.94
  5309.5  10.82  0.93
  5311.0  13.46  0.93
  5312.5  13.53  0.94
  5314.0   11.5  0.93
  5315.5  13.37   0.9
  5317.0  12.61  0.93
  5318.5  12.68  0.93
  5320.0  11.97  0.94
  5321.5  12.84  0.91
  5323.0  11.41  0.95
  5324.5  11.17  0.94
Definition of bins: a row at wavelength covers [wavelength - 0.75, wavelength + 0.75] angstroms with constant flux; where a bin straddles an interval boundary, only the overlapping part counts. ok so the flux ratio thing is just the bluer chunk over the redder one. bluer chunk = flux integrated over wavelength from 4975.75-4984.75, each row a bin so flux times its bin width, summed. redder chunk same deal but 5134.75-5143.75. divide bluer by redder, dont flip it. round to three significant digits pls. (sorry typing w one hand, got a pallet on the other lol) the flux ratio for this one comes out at 1.05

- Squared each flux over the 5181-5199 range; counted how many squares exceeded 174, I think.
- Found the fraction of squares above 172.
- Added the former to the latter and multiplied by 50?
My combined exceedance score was 0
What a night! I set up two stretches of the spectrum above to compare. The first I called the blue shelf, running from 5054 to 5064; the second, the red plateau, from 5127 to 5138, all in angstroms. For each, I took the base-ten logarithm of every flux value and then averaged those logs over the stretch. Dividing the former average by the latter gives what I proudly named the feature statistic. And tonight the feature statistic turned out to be 1.04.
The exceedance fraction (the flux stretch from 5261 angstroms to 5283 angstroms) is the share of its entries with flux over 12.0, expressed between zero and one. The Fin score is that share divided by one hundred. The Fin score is 0.0060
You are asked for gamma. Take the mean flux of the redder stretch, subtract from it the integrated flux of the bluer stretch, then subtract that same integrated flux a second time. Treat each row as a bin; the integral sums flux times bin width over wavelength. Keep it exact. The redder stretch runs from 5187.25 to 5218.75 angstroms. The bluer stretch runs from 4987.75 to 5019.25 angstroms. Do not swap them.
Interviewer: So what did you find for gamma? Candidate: -772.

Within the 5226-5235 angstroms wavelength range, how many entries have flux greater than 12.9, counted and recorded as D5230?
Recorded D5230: 3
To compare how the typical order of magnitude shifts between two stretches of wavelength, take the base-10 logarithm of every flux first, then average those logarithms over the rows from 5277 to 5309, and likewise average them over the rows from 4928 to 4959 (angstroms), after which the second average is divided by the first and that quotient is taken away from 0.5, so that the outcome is -0.514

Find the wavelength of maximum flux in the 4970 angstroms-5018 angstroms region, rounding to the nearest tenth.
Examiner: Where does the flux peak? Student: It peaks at 5011.0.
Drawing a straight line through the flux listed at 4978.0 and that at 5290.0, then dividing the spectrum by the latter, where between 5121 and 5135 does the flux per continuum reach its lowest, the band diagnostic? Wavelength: 5128.0 angstroms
